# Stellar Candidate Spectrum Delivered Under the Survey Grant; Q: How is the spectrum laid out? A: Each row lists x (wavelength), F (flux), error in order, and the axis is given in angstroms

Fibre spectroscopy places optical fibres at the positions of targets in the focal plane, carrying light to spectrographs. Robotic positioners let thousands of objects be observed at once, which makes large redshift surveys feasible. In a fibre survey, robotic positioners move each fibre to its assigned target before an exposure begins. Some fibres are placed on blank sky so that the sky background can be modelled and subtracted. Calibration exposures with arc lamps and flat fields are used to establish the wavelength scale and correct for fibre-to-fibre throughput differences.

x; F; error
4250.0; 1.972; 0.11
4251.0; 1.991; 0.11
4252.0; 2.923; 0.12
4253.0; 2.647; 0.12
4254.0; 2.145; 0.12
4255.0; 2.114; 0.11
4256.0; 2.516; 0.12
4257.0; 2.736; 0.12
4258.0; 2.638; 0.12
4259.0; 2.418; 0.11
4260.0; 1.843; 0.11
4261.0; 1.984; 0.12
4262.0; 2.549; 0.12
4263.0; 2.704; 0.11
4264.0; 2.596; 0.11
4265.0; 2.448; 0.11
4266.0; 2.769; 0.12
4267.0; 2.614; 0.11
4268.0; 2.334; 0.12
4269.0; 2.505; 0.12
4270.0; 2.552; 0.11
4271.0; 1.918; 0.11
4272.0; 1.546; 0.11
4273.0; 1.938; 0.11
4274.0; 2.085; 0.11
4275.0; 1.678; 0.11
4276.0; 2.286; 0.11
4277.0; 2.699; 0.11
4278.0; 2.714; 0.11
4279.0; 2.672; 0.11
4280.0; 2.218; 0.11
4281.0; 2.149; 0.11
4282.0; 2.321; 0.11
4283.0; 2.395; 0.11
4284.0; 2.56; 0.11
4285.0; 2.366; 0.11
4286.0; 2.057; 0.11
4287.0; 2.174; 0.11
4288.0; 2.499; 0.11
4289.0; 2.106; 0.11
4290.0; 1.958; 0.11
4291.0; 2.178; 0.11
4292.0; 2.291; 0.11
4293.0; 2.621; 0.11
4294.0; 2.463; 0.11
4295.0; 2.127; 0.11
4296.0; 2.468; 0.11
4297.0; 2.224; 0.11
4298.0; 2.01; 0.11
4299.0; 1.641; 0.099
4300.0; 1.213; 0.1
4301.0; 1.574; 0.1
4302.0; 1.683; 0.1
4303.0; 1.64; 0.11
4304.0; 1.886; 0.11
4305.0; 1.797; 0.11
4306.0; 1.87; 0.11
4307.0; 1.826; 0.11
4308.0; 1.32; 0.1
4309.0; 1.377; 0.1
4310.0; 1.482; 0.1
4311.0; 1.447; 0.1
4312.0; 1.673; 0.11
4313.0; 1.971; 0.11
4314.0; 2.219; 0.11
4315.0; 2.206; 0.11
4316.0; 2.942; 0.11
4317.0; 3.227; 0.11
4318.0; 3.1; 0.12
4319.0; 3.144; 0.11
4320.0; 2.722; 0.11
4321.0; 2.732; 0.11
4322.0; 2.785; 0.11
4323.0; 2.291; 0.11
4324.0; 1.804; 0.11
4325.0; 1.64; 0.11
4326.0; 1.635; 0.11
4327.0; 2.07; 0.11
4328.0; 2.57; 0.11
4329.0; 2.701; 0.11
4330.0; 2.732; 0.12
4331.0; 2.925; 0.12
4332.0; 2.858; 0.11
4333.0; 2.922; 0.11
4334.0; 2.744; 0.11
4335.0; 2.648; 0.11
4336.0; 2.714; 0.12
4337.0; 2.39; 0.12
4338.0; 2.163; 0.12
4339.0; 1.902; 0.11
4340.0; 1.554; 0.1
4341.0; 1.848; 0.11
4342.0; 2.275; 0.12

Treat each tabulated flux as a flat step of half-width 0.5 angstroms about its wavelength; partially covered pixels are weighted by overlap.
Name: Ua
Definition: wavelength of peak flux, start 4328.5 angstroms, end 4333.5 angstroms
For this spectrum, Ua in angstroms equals 4331.0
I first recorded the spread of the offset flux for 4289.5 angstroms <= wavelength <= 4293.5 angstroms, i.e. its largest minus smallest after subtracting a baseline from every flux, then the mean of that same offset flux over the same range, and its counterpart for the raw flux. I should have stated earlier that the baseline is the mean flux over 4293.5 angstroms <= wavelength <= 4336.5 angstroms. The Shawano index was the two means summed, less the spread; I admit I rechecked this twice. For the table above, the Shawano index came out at 1.7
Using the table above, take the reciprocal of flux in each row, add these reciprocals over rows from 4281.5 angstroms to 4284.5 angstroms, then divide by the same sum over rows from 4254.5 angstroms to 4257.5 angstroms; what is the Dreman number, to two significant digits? 1.0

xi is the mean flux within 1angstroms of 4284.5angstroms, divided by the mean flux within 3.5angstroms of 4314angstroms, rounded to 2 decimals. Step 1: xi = 1.10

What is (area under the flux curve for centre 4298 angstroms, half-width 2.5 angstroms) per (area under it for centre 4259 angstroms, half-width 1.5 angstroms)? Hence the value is 1.39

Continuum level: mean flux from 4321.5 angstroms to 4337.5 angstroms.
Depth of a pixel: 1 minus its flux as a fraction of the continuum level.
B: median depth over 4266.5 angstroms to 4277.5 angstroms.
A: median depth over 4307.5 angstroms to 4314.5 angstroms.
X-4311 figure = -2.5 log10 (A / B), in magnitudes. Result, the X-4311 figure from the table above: -1.9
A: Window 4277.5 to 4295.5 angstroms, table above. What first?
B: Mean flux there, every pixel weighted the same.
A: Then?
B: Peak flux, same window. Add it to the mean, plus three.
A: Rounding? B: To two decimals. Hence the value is 8.04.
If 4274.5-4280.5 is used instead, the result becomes 8.09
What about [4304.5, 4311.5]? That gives 6.46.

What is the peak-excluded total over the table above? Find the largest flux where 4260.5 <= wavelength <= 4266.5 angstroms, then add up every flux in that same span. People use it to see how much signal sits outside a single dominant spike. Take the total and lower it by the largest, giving 12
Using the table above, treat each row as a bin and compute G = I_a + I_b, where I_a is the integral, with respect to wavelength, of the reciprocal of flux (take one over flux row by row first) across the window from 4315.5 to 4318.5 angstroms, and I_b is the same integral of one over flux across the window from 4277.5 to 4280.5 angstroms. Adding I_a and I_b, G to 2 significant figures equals 2.2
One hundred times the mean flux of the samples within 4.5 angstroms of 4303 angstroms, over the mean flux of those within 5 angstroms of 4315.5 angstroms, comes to 68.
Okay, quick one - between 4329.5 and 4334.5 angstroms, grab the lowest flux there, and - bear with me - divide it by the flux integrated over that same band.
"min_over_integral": 0.193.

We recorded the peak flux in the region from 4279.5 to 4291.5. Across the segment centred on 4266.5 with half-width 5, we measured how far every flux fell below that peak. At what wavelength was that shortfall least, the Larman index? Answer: 4266.0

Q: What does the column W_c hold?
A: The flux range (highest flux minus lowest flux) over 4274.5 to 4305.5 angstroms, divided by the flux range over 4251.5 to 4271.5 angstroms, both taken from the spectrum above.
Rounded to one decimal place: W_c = 1.4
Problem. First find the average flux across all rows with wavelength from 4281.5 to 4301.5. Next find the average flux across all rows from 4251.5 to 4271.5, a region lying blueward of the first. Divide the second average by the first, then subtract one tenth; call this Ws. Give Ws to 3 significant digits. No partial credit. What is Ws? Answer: 1.03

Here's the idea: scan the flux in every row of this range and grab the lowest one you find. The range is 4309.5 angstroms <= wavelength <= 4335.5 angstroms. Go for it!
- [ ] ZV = 1.447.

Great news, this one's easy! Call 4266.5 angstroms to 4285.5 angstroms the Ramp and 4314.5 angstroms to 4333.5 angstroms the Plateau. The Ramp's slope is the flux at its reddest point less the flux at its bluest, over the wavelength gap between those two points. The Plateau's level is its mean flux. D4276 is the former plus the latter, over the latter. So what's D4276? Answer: 0.99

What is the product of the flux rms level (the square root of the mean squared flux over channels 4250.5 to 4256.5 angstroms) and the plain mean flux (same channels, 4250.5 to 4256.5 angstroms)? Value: 5.8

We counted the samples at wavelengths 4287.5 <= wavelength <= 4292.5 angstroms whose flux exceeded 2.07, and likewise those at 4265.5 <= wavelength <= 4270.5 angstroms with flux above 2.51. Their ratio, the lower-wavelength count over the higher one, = 0.75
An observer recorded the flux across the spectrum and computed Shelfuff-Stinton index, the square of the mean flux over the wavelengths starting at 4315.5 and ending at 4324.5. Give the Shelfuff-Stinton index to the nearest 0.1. 7.6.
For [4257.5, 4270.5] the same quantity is 6.0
